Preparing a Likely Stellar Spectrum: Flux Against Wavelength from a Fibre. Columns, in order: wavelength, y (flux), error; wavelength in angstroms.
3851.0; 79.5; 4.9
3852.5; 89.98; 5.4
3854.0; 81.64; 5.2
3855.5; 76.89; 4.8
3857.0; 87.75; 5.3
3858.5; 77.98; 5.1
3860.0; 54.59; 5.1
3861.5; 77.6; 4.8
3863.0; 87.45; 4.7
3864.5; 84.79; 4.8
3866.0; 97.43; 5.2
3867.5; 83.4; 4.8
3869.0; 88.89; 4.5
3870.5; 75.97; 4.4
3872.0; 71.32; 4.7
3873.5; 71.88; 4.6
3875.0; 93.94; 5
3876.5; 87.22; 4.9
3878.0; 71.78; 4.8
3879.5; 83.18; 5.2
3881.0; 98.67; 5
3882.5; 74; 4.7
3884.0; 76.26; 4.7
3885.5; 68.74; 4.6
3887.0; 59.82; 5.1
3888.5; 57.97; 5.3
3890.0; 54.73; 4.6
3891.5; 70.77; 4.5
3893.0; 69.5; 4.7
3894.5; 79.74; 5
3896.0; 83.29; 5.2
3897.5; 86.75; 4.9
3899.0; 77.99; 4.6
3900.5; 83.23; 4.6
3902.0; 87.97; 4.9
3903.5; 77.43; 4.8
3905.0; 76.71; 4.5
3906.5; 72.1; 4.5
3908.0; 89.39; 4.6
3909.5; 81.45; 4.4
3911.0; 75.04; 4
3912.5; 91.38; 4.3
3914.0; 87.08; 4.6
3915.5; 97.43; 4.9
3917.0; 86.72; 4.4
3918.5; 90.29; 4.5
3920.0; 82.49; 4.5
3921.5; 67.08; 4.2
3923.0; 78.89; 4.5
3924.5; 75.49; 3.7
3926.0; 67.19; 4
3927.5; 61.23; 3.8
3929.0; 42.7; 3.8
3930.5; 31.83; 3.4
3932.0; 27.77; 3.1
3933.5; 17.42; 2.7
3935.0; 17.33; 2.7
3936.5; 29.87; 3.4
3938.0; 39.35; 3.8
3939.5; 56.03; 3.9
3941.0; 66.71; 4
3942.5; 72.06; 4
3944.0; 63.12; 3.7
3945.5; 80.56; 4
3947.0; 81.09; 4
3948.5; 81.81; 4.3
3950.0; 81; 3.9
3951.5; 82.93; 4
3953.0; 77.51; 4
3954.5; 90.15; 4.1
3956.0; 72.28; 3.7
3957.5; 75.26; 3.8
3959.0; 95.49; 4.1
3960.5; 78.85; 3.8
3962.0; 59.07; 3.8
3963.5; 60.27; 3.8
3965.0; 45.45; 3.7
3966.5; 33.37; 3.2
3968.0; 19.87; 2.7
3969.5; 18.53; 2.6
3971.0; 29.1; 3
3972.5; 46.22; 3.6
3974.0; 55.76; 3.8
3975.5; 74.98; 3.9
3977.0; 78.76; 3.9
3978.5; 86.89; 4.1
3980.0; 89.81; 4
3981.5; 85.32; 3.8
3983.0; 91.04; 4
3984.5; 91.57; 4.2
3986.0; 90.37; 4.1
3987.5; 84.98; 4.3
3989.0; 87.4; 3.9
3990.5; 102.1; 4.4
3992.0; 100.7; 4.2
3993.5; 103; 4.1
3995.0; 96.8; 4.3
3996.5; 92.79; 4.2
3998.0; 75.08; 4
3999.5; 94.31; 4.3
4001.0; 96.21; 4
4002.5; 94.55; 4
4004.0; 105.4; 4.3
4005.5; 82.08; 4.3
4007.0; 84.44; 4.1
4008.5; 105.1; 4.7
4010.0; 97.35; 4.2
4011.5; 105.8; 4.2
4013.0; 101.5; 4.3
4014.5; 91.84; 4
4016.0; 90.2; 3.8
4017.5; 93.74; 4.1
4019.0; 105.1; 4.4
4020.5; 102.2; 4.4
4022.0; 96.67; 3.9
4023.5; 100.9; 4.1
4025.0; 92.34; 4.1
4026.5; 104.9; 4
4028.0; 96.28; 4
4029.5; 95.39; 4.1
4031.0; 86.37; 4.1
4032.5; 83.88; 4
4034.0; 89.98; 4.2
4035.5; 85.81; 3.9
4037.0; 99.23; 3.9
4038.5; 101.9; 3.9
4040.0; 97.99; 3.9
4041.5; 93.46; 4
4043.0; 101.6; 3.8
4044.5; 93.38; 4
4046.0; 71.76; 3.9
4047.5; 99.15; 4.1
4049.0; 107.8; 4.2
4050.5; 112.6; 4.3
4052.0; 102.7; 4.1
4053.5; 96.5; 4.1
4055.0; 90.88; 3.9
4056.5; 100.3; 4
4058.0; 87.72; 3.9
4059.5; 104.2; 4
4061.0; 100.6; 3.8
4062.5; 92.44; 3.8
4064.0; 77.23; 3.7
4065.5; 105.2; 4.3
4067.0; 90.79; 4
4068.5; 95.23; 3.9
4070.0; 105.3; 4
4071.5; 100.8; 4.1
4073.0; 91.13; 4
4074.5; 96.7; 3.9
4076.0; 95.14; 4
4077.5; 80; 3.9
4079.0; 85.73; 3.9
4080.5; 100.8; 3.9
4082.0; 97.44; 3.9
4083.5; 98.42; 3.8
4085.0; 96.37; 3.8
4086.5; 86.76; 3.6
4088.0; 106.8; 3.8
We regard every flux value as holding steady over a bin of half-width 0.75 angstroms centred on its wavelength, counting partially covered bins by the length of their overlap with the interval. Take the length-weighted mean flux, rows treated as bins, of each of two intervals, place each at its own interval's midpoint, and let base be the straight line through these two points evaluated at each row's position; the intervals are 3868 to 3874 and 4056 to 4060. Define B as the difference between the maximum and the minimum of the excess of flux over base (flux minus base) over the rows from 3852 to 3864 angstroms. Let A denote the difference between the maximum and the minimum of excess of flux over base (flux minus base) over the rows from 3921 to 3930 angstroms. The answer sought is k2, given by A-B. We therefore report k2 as 1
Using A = 37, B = 36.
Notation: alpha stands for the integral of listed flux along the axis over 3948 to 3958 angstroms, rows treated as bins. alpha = 802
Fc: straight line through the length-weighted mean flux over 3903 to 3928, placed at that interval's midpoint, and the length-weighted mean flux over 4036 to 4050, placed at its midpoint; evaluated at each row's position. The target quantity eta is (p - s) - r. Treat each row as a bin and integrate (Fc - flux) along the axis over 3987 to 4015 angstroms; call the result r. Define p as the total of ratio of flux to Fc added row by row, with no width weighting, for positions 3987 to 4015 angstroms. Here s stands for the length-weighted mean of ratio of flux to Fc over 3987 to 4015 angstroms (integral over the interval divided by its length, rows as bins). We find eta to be 129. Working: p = 19.8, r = -110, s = 1.04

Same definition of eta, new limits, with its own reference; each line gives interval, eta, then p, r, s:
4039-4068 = -27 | 18.7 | 45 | 0.98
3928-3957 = -708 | 13.3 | 720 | 0.70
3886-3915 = -13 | 18.7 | 31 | 0.99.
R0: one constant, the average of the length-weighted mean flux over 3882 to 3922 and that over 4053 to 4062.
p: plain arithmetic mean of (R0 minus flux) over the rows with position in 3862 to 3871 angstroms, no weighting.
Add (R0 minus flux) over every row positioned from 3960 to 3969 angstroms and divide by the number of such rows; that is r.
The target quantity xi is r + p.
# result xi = 39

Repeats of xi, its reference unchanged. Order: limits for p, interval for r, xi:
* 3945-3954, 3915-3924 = 10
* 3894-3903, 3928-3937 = 64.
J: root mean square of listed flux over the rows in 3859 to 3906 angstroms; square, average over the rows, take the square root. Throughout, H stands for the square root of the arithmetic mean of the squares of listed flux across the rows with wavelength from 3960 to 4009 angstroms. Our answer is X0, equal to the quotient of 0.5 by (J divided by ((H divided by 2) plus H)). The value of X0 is 0.77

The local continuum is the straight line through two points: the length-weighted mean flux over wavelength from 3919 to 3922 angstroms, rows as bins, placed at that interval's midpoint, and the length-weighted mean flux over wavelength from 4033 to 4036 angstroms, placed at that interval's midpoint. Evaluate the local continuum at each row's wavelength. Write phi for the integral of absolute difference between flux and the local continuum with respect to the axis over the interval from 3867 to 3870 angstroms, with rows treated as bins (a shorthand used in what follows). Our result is 41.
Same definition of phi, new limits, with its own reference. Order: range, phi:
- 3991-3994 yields 54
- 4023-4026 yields 31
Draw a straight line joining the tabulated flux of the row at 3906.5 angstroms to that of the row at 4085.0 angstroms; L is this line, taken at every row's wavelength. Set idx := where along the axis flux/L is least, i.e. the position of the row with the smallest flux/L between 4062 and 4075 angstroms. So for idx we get 4064.0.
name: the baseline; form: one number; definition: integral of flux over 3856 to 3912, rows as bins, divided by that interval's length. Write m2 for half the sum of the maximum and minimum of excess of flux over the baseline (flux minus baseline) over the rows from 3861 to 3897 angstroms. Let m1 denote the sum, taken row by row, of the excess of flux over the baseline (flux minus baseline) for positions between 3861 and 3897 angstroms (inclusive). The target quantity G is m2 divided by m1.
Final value 0.14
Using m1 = -12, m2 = -2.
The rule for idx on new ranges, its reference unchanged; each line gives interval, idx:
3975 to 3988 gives 3975.5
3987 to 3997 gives 3987.5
